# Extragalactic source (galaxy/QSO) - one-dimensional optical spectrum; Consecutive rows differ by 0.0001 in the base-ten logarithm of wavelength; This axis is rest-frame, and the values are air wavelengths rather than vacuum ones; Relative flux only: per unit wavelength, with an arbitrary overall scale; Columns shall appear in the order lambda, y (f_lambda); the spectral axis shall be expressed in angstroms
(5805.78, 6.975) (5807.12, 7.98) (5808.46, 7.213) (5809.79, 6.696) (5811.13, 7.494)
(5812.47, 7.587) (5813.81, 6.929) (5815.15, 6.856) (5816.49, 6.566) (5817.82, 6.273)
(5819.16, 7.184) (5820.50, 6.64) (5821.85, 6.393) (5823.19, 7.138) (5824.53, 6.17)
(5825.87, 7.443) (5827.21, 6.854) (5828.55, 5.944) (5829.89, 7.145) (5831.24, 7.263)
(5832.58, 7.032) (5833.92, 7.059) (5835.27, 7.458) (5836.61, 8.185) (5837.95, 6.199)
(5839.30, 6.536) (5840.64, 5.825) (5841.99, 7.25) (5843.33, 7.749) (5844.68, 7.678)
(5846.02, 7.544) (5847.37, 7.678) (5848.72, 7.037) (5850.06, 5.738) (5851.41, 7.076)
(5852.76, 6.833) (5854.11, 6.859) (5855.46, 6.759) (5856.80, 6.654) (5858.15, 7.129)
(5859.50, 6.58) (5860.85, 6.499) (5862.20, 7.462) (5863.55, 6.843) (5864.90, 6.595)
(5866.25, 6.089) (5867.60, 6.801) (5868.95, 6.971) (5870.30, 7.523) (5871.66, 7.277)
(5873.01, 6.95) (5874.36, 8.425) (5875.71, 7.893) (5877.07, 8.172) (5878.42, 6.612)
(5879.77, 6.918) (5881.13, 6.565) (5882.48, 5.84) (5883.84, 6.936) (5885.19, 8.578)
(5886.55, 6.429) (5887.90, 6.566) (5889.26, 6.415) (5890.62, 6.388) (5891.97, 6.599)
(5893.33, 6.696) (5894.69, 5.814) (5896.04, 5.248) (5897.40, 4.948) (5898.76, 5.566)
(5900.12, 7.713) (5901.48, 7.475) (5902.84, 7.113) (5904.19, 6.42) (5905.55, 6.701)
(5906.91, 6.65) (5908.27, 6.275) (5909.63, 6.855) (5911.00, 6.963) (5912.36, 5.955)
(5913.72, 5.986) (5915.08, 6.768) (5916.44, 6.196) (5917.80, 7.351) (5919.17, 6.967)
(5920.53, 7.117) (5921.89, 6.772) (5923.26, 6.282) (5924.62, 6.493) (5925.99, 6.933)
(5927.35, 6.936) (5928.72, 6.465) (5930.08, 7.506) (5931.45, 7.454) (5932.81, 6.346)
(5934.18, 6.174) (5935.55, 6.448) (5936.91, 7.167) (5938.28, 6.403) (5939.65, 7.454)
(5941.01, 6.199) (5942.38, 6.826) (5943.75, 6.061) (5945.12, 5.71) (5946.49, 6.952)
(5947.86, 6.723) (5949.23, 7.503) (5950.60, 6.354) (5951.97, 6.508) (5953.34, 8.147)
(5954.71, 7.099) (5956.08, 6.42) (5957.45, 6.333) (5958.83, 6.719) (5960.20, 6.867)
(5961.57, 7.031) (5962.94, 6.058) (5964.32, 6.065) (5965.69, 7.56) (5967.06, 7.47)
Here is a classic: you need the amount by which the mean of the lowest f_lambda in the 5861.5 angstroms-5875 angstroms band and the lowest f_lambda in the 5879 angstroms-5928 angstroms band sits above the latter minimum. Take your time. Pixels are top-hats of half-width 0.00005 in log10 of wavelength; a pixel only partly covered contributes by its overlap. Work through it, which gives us 0.57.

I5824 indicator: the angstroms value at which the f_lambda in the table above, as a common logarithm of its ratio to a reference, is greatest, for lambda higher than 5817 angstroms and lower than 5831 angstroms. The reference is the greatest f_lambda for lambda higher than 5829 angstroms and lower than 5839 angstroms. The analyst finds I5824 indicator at 5825.87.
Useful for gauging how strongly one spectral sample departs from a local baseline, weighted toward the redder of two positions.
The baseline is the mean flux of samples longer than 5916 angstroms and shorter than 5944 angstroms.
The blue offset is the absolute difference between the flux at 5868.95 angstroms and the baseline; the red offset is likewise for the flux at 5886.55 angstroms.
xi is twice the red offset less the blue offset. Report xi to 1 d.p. 0.4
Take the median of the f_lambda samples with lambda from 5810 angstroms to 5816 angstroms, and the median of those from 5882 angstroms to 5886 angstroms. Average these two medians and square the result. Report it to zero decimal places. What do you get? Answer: 50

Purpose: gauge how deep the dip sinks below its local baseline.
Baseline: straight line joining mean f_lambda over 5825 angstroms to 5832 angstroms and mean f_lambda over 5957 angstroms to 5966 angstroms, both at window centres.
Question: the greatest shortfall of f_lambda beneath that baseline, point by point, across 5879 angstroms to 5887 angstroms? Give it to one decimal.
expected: 1.0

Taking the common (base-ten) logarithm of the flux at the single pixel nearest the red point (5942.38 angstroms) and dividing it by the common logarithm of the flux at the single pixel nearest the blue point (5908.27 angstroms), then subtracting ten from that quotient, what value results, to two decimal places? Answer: -8.95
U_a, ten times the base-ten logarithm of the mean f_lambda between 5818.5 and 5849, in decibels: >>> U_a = 8.46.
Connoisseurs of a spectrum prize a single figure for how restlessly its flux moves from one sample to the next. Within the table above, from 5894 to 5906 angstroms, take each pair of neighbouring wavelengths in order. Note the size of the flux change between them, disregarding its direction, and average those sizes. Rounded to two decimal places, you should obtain 0.65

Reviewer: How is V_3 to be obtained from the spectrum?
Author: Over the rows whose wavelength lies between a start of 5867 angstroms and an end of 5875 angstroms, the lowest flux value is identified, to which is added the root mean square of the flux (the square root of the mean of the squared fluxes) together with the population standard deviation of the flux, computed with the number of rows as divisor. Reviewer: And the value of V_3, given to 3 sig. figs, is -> 14.7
